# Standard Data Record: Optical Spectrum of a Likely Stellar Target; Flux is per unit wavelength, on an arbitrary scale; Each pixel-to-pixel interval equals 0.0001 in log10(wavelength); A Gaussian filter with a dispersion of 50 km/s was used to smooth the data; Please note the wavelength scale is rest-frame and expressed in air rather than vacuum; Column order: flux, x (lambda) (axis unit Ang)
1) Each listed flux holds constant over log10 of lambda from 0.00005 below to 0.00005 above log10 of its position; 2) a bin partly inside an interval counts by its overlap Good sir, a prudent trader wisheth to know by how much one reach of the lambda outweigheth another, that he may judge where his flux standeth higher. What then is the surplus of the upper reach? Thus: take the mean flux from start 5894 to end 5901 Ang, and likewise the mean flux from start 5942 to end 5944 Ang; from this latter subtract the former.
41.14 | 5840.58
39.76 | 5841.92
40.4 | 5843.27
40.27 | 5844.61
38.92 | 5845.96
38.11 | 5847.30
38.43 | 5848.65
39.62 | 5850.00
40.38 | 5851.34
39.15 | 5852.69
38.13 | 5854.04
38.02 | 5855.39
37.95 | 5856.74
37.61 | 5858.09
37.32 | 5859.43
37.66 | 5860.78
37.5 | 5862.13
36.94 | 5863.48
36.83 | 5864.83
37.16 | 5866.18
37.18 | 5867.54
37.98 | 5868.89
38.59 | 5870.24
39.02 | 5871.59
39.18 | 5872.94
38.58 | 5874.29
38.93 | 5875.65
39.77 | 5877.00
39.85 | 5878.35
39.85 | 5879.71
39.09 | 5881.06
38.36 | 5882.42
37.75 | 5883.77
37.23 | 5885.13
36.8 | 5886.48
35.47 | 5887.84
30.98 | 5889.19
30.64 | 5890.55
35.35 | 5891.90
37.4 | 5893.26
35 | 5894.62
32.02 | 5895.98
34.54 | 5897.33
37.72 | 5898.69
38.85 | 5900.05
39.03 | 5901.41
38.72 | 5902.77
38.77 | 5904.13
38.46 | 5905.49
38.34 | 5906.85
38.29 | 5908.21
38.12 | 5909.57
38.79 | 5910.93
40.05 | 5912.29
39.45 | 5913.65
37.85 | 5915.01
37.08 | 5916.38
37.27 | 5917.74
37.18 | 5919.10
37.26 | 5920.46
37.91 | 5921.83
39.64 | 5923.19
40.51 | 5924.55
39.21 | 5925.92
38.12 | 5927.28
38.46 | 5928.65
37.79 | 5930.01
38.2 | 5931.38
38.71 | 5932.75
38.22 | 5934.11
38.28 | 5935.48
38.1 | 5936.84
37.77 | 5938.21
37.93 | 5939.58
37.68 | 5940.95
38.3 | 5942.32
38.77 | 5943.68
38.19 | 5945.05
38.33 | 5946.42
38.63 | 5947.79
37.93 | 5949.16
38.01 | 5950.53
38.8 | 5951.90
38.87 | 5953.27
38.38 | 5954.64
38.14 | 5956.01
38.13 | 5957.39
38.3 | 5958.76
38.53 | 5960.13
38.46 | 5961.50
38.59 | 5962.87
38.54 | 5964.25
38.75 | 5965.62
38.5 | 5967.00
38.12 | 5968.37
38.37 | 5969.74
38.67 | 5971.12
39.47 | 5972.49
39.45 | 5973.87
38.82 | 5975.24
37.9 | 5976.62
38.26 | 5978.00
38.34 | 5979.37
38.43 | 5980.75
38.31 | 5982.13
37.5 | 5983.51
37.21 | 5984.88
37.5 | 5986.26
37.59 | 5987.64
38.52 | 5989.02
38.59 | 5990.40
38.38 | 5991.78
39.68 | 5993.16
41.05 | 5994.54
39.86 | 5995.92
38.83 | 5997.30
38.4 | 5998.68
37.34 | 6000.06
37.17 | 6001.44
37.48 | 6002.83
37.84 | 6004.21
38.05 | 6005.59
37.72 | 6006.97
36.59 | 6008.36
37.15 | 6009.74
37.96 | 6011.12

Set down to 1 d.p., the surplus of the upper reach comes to 2.9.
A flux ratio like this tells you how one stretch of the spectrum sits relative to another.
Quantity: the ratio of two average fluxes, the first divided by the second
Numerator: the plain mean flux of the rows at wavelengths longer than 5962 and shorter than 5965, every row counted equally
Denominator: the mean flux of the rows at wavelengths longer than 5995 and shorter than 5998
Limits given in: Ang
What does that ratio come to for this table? 0.98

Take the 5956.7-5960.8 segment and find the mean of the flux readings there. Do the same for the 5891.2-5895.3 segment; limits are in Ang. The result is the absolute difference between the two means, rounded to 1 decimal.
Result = 2.4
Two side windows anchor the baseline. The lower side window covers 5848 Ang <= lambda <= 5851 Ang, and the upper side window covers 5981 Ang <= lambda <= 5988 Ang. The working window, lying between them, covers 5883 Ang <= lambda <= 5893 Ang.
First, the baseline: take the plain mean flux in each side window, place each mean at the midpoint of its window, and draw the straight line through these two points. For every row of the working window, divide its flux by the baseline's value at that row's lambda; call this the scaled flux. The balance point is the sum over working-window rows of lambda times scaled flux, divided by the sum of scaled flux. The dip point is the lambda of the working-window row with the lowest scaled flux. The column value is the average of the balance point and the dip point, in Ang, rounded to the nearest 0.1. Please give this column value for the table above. 5889.1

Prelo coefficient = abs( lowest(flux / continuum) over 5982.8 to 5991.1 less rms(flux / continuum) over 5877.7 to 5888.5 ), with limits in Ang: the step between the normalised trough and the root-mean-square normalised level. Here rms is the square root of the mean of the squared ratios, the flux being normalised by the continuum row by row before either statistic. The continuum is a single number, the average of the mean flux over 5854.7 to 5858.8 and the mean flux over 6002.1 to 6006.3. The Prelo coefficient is 0.023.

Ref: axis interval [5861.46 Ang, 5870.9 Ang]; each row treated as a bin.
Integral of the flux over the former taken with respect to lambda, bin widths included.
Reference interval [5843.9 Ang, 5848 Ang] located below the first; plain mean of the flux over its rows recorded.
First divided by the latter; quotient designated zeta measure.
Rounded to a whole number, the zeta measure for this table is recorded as 9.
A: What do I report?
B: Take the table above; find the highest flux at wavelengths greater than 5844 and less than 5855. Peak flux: 40.38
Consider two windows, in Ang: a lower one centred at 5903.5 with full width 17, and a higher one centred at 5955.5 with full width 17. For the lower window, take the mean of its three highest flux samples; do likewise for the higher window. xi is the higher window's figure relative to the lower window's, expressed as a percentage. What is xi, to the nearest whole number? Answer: 100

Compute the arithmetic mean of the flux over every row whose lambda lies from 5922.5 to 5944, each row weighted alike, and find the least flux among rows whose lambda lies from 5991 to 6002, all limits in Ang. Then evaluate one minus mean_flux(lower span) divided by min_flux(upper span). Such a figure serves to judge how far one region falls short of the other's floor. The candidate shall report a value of -0.035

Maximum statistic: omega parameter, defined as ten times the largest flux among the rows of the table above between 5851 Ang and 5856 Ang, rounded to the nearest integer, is 404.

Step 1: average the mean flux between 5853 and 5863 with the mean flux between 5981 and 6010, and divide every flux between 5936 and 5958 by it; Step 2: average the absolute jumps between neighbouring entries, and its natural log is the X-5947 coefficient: -4.7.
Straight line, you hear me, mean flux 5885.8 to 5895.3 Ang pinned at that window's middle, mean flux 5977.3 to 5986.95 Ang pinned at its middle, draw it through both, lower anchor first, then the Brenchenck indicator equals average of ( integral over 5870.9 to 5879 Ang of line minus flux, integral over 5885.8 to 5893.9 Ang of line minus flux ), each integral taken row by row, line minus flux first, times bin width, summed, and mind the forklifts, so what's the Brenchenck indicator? -21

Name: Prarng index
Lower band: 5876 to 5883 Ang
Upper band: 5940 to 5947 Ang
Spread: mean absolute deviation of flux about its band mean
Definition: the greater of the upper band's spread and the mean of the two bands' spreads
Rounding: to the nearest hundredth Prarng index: 0.39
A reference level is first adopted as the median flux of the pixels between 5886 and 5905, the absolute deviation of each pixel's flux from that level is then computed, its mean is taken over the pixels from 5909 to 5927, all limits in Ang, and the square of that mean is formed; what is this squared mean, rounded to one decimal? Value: 5.5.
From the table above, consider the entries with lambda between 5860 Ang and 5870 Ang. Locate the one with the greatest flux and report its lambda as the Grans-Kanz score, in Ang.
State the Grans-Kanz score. 5868.89 Ang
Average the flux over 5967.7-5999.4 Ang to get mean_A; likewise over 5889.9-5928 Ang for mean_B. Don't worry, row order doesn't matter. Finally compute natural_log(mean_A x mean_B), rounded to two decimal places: 7.28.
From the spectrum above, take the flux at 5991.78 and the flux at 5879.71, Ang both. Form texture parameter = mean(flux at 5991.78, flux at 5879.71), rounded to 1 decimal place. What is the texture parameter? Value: 39.1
